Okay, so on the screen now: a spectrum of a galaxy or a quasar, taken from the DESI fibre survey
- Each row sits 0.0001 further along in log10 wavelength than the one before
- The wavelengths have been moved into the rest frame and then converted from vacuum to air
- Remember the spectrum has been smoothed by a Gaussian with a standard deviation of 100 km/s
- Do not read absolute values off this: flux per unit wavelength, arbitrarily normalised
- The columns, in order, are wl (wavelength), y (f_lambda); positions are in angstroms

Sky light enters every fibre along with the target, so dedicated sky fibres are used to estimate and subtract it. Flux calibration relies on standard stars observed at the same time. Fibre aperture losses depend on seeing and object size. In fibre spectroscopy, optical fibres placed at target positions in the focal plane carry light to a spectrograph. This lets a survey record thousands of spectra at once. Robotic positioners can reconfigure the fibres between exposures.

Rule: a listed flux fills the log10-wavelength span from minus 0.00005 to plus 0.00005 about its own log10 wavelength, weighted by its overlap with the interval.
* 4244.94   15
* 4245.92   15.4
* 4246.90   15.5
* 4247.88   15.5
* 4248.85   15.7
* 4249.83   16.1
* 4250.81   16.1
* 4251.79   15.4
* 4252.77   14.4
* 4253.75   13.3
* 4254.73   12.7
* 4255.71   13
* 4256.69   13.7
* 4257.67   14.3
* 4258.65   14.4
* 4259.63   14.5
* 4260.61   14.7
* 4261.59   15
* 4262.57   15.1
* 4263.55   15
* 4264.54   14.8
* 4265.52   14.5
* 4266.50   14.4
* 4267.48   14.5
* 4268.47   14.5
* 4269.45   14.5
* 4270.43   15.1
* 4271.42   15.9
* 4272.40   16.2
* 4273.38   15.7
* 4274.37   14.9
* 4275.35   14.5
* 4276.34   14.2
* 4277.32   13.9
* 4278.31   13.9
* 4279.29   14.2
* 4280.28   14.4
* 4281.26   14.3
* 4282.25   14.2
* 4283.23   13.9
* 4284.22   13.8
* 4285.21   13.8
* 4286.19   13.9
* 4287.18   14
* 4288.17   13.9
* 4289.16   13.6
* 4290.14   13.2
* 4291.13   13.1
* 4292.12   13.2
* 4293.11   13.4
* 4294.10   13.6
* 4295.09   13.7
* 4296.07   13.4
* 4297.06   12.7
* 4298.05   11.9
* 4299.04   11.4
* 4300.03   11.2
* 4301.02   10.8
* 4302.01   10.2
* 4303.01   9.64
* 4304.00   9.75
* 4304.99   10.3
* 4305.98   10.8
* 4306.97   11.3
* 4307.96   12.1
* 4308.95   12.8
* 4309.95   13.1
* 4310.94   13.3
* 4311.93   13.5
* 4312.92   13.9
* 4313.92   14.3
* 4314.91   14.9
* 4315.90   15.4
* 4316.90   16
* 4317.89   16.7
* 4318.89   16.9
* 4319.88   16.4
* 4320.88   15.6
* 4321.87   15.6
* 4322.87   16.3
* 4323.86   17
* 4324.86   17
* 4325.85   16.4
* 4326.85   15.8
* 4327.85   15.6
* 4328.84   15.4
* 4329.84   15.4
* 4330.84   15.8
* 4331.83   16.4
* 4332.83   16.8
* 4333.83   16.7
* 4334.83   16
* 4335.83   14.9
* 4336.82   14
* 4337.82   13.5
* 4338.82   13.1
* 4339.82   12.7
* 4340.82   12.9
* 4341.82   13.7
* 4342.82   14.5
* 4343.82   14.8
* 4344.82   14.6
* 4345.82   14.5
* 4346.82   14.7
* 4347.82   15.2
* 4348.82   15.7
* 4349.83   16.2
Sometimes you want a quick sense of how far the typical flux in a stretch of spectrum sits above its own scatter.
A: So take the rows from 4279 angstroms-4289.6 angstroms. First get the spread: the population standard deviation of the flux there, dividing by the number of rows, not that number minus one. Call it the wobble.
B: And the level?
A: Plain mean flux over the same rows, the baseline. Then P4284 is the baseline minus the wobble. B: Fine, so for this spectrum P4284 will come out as 13.8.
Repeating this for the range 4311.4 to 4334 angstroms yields 14.9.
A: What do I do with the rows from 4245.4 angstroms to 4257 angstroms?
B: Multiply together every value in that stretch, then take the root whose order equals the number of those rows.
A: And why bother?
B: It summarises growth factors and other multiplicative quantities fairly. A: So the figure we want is 14.7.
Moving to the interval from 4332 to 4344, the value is 14.4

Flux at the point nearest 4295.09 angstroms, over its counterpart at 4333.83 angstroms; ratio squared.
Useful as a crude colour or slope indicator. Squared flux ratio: 0.67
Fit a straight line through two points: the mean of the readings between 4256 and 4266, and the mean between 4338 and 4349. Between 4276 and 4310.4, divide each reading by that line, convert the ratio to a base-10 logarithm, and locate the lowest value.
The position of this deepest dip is 4303.01 angstroms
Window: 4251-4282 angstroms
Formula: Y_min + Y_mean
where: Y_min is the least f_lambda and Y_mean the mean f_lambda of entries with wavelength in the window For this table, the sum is 27.2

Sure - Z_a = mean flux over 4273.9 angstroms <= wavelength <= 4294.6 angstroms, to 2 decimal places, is 13.90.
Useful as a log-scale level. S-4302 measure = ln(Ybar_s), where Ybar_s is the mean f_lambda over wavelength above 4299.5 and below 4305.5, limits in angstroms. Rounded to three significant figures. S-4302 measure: 2.33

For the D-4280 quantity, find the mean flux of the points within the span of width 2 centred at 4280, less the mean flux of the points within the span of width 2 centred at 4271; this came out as -1.2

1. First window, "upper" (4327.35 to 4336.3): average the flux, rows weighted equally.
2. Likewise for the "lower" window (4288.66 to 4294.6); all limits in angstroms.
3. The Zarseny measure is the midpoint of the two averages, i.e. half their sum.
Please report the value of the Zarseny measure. 14.6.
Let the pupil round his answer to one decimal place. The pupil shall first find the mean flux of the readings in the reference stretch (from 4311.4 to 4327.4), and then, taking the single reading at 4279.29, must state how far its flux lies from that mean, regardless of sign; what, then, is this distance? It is 1.5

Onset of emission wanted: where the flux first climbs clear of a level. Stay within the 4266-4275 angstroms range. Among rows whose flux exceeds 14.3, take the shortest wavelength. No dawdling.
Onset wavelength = 4266.50 angstroms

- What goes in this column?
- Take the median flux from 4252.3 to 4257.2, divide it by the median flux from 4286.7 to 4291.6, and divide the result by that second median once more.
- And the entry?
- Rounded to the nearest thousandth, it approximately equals 0.072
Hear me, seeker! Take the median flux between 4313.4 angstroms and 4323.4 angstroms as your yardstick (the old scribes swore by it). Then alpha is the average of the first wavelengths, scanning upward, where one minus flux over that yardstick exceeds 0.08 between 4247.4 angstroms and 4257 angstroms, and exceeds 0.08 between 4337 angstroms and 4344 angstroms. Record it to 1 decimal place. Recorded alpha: 4295.3 angstroms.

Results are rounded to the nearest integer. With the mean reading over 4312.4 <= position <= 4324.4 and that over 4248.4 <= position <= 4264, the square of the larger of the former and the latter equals 248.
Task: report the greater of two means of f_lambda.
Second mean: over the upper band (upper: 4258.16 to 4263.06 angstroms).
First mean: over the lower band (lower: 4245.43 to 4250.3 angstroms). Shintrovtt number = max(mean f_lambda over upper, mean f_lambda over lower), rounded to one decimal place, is 15.6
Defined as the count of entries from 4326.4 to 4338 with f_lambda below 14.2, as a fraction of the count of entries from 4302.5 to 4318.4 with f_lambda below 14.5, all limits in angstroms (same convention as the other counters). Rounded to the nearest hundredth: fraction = 0.17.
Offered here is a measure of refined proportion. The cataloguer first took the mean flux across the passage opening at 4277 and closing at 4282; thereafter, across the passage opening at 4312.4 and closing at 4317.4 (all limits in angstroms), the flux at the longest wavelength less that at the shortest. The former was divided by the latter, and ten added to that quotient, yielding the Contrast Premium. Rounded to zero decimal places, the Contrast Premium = 17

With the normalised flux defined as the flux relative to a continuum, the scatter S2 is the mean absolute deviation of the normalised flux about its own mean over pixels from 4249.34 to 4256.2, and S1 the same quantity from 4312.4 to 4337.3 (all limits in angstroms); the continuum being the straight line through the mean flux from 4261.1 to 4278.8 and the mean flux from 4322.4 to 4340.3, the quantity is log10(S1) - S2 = -1.42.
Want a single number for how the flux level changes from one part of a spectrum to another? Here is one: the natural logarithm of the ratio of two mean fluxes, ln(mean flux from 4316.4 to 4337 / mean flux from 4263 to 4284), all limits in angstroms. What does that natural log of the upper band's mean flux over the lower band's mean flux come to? 0.09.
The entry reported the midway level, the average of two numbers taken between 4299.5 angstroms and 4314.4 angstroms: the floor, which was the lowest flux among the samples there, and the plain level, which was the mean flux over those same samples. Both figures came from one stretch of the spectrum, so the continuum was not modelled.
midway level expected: 10.7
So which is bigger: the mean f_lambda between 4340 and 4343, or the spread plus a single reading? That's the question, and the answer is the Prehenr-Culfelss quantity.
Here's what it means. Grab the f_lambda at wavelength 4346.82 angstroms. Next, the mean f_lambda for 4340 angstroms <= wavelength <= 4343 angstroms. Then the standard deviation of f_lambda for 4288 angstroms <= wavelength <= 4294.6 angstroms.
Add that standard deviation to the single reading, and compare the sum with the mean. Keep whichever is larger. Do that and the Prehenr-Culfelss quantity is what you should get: 15.0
